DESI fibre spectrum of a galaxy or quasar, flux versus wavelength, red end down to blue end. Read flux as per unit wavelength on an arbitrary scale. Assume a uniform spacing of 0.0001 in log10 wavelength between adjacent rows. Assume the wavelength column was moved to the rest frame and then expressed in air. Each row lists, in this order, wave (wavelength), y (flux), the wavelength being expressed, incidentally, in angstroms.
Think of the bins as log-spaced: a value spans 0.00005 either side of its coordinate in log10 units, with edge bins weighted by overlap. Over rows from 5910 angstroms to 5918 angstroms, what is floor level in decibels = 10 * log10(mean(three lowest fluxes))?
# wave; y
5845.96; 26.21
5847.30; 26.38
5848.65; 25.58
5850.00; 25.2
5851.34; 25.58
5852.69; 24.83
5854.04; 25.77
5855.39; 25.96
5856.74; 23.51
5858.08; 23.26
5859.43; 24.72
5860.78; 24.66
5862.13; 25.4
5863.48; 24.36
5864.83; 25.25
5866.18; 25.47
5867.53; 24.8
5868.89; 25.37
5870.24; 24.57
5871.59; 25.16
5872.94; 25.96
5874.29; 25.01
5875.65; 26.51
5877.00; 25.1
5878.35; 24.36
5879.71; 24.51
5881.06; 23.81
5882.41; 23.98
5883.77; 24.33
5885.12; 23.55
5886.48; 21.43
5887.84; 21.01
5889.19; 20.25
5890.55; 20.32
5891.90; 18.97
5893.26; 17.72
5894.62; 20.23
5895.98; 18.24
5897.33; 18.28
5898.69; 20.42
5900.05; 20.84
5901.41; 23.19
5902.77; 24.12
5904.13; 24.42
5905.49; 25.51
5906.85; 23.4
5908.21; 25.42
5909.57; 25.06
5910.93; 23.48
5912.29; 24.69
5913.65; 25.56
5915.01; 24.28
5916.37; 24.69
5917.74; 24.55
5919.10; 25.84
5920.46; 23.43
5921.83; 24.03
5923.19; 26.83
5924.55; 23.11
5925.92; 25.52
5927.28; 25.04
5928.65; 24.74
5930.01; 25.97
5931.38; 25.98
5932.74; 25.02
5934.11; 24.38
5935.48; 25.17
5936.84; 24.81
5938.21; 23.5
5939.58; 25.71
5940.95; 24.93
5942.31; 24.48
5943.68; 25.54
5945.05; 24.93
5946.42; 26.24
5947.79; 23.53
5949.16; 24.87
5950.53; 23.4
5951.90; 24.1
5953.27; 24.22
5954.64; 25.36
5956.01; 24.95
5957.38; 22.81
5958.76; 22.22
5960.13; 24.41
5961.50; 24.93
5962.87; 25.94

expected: 13.8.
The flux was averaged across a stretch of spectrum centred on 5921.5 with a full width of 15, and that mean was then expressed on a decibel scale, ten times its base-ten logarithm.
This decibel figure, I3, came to 13.9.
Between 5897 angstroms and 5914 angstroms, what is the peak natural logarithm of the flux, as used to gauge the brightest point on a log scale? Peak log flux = 3.24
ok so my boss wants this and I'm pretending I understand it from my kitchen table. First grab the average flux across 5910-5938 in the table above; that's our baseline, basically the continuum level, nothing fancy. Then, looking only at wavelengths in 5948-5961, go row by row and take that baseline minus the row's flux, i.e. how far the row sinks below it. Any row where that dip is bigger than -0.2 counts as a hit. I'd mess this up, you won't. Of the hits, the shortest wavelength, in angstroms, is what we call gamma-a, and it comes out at 5949.16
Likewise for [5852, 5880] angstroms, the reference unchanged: 5852.69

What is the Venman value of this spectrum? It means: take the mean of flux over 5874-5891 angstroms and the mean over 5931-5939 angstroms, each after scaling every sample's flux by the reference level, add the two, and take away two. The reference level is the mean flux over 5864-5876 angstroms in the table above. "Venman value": -0.10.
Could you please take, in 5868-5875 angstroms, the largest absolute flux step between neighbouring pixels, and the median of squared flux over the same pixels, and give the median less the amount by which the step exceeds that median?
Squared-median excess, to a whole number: 1265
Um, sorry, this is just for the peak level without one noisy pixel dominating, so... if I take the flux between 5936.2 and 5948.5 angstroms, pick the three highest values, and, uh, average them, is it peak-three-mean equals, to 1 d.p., 25.8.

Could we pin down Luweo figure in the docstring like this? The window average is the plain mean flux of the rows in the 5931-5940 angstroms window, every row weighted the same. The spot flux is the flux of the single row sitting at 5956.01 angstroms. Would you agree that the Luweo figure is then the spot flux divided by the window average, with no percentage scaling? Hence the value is 1.00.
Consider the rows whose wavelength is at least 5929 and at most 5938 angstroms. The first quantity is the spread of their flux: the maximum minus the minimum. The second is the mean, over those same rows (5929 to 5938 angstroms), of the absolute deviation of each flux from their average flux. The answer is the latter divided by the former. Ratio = 0.31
